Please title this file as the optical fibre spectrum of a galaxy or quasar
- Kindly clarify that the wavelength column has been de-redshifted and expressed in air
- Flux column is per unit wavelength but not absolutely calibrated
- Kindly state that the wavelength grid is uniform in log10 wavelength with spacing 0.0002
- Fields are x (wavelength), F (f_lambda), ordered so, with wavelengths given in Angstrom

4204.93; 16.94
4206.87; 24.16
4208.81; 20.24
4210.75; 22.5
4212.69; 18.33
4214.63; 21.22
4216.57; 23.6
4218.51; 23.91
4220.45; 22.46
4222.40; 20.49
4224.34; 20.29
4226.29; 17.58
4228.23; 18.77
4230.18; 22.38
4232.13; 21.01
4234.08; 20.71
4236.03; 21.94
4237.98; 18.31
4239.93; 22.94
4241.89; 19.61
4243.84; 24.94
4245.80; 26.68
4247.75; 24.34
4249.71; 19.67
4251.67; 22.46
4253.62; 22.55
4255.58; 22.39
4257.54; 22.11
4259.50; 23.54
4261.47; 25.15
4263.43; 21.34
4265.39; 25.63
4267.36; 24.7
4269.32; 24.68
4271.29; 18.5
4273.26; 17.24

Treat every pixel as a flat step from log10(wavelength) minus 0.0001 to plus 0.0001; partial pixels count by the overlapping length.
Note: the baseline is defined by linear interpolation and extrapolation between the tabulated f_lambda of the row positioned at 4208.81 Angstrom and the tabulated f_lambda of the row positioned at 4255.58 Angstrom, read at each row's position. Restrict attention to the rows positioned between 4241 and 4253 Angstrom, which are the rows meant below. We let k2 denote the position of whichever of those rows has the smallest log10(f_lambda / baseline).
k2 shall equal 4249.71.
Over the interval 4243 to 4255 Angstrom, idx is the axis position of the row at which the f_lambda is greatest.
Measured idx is 4245.80 Angstrom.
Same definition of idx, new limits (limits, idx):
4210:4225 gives 4218.51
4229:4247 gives 4245.80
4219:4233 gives 4220.45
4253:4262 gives 4261.47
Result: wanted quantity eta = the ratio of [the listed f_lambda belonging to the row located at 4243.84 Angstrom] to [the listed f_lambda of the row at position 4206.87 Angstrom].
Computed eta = 1.03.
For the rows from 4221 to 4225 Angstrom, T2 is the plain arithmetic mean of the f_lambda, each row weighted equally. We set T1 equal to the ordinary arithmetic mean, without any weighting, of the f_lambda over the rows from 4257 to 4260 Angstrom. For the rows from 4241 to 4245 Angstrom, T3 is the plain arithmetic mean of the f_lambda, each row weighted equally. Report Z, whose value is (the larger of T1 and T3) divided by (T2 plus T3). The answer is 0.535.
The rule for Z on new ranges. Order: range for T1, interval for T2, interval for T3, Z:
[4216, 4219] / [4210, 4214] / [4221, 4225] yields 0.582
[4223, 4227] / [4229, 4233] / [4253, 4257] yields 0.509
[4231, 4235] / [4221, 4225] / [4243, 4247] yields 0.559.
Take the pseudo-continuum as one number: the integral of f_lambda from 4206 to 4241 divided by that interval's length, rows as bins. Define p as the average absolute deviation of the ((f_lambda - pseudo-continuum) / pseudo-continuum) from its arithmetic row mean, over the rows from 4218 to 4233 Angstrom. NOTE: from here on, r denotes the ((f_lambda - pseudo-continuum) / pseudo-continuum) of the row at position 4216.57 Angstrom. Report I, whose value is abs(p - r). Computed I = 0.04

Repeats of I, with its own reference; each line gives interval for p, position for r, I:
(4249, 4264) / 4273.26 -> 0.23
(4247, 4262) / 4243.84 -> 0.12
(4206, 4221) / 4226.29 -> 0.24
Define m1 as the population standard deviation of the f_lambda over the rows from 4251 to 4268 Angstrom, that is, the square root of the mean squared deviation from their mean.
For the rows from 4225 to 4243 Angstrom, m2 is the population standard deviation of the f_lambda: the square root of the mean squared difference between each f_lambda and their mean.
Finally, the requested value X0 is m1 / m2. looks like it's 0.80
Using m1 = 1.4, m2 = 1.79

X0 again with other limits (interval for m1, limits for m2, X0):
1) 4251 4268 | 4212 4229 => 0.66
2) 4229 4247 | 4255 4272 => 1.13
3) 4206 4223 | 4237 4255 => 0.71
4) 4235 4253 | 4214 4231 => 1.29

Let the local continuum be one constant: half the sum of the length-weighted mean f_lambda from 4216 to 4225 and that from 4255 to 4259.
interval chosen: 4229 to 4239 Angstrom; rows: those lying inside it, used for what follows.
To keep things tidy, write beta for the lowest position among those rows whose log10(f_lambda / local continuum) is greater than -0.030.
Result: 4230.18 Angstrom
